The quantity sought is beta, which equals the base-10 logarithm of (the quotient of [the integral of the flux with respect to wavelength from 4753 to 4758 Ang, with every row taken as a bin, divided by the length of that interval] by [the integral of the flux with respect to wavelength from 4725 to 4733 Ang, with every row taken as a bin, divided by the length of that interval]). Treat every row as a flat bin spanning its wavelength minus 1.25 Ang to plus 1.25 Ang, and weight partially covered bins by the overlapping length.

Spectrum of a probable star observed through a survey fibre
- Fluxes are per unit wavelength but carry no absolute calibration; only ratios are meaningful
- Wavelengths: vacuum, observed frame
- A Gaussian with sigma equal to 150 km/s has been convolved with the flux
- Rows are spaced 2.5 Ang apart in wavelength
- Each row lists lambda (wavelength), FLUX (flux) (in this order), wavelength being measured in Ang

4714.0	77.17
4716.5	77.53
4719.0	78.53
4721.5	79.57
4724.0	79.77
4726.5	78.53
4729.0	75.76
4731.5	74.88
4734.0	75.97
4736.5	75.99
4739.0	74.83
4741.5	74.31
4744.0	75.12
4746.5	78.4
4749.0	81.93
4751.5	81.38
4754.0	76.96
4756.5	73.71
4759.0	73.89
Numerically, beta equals -0.007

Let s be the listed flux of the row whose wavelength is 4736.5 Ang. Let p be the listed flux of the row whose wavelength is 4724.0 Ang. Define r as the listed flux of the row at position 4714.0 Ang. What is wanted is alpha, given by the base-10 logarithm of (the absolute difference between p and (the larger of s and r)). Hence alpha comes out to 0.4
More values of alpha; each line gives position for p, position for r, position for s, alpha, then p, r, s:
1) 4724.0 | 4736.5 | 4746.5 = 0.1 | 79.77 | 75.99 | 78.4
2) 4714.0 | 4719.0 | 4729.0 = 0.1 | 77.17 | 78.53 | 75.76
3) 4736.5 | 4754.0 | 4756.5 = 0.0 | 75.99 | 76.96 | 73.71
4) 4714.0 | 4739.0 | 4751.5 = 0.6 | 77.17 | 74.83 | 81.38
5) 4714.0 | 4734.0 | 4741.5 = 0.1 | 77.17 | 75.97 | 74.31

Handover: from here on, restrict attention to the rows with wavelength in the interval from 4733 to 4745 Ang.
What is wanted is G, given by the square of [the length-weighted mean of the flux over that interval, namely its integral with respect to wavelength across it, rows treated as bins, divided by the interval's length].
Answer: 5660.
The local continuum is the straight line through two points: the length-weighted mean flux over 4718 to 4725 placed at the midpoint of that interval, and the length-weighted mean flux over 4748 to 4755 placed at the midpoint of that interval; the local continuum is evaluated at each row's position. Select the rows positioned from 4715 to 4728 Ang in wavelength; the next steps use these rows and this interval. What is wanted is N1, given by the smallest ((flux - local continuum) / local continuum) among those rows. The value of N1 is -0.021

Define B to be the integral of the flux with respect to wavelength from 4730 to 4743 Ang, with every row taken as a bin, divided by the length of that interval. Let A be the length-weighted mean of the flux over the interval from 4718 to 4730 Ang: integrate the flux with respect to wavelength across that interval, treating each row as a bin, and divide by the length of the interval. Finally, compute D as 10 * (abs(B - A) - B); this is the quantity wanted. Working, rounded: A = 78.5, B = 75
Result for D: -719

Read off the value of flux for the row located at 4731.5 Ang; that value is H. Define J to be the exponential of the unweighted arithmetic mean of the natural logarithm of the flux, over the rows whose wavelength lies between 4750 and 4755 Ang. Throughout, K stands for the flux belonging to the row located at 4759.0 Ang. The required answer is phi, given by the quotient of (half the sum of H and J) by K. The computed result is 1.04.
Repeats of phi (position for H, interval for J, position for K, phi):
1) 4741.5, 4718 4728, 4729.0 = 1.01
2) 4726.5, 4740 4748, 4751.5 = 0.95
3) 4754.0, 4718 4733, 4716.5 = 1.00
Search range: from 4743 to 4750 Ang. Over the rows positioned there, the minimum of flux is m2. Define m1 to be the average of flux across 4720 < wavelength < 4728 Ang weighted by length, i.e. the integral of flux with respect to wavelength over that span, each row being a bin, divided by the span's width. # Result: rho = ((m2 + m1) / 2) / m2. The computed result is 1.03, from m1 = 79.2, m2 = 75.12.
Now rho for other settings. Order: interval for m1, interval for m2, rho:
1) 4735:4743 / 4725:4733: 1.00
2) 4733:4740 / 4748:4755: 0.99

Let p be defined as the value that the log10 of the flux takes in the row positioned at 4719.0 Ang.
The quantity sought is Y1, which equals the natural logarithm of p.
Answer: 0.639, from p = 1.90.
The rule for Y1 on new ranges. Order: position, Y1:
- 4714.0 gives 0.635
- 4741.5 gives 0.626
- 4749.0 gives 0.649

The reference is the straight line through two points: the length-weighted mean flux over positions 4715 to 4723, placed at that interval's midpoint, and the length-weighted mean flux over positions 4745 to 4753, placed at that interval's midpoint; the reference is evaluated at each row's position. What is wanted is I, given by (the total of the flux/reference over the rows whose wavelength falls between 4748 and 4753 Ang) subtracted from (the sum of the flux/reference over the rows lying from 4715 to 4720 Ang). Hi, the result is -0.04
